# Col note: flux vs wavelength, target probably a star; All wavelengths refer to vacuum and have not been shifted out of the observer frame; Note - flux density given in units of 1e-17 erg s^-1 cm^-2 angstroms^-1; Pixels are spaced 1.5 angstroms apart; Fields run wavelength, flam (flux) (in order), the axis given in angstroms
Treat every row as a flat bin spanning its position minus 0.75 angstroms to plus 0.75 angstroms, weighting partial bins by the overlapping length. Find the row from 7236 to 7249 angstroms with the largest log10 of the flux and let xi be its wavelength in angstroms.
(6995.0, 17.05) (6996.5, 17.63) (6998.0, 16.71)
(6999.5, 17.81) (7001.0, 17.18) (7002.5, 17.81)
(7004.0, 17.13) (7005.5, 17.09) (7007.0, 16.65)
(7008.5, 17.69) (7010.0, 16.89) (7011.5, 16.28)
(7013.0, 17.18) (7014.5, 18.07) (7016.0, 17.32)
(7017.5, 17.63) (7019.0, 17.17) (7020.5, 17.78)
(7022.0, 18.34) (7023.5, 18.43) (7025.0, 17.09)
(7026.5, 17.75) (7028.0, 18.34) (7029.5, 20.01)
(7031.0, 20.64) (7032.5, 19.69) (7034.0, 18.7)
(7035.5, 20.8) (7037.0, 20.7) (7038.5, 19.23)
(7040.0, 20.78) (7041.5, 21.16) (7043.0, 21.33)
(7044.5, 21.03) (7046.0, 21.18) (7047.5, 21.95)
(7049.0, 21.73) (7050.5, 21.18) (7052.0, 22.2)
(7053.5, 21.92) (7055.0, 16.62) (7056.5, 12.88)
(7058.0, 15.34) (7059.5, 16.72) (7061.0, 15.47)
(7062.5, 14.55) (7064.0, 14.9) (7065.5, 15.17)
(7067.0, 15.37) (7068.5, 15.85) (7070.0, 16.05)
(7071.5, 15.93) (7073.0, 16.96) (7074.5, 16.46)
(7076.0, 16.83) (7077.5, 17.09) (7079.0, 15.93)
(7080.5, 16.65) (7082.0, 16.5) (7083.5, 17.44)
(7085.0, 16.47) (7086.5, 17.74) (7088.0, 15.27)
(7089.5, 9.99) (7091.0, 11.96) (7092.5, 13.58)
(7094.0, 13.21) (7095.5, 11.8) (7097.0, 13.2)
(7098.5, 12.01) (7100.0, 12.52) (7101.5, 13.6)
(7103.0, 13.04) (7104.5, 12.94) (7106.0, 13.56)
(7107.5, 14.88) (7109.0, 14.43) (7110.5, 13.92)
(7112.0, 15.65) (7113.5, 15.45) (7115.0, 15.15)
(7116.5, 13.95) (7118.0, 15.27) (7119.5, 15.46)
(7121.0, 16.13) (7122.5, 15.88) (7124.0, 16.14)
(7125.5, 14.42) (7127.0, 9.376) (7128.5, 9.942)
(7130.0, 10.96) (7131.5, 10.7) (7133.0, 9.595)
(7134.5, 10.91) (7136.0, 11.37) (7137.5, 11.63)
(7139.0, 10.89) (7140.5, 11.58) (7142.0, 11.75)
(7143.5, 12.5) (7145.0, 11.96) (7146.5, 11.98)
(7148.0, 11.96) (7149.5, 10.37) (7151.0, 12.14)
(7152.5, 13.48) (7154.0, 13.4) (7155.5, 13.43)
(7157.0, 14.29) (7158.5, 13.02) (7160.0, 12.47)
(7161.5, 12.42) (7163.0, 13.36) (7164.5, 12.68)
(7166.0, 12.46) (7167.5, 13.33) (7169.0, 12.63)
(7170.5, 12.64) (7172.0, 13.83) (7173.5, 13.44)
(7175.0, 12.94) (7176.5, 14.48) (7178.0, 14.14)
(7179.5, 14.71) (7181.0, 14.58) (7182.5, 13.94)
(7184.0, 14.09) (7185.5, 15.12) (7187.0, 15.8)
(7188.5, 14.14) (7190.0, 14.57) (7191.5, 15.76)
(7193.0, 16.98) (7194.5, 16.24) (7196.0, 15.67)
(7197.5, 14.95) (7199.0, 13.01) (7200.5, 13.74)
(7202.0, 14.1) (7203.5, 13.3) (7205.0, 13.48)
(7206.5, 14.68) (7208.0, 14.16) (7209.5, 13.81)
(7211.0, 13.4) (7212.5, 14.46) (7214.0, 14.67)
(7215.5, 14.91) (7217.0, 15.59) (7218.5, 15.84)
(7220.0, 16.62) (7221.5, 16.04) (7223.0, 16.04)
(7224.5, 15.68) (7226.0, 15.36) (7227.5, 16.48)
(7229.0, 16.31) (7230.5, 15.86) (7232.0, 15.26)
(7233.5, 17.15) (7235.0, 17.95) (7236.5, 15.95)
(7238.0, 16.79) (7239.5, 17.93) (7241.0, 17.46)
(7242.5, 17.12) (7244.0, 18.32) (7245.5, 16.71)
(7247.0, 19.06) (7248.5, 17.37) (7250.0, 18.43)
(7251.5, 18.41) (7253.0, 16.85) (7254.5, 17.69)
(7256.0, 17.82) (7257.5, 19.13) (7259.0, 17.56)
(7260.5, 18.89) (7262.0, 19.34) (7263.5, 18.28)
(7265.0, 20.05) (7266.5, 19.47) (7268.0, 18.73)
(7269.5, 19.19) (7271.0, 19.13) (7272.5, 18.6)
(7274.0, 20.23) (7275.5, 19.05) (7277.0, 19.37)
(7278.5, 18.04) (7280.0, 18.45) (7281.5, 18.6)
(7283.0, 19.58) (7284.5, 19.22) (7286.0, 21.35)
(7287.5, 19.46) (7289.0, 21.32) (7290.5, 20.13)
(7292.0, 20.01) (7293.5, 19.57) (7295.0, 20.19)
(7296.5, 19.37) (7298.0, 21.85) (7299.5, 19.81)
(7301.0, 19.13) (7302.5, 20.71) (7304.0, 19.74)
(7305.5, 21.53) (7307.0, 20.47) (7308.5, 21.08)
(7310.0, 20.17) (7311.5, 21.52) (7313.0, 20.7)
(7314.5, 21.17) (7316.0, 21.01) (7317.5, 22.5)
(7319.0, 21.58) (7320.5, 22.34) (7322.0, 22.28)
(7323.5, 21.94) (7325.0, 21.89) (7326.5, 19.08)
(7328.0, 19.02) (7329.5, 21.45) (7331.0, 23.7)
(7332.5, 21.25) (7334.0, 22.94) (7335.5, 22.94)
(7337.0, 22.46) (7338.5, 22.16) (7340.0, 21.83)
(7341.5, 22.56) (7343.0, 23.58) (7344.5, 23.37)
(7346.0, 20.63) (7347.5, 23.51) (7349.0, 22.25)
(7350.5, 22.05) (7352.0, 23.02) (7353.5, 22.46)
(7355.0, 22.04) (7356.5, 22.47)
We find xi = 7247.0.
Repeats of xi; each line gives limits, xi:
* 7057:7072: 7059.5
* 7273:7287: 7286.0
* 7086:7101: 7086.5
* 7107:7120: 7112.0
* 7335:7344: 7343.0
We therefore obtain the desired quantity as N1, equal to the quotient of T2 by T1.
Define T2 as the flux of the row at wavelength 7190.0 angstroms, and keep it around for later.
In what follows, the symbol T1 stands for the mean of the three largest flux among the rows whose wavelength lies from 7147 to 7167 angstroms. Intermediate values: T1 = 13.7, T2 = 14.57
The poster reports 1.1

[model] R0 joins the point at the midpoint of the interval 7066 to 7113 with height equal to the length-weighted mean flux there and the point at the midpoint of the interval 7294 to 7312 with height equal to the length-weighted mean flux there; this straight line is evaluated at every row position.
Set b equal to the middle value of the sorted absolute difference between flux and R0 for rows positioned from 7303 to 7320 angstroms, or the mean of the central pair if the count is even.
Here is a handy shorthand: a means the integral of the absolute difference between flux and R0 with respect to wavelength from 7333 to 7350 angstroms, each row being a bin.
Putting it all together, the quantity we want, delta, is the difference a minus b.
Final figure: 21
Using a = 21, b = 0.5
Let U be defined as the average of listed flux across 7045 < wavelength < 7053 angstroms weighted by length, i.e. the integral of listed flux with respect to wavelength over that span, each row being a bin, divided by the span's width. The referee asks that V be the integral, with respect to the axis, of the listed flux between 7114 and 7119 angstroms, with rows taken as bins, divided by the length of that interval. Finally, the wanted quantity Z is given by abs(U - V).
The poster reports 6.8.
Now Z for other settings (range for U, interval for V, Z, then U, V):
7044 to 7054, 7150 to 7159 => 8.4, 22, 13.2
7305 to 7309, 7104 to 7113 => 6.7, 21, 14.3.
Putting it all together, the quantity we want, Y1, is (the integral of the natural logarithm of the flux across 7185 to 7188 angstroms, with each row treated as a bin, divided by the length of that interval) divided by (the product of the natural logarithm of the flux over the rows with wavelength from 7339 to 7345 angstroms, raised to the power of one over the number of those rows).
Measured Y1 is 0.87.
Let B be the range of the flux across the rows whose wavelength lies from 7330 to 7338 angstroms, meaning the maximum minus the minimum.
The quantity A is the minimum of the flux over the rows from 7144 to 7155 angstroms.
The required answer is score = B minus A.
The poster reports -7.9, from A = 10.37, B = 2.45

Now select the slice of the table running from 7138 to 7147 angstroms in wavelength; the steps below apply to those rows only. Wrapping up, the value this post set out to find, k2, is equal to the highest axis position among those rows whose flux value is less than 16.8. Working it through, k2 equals 7146.5 angstroms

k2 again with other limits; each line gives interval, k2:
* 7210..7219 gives 7218.5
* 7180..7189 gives 7188.5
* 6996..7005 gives 6998.0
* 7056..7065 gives 7064.0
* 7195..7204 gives 7203.5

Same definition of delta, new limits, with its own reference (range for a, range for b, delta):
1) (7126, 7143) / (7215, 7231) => 84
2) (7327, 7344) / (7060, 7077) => 20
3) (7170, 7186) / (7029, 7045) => 42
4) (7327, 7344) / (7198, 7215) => 18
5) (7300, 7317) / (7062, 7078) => 8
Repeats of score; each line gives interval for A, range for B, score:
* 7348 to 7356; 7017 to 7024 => -20.8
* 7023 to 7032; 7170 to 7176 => -15.9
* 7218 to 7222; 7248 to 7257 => -14.3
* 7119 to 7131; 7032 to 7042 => -6.9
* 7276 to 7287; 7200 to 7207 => -16.7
